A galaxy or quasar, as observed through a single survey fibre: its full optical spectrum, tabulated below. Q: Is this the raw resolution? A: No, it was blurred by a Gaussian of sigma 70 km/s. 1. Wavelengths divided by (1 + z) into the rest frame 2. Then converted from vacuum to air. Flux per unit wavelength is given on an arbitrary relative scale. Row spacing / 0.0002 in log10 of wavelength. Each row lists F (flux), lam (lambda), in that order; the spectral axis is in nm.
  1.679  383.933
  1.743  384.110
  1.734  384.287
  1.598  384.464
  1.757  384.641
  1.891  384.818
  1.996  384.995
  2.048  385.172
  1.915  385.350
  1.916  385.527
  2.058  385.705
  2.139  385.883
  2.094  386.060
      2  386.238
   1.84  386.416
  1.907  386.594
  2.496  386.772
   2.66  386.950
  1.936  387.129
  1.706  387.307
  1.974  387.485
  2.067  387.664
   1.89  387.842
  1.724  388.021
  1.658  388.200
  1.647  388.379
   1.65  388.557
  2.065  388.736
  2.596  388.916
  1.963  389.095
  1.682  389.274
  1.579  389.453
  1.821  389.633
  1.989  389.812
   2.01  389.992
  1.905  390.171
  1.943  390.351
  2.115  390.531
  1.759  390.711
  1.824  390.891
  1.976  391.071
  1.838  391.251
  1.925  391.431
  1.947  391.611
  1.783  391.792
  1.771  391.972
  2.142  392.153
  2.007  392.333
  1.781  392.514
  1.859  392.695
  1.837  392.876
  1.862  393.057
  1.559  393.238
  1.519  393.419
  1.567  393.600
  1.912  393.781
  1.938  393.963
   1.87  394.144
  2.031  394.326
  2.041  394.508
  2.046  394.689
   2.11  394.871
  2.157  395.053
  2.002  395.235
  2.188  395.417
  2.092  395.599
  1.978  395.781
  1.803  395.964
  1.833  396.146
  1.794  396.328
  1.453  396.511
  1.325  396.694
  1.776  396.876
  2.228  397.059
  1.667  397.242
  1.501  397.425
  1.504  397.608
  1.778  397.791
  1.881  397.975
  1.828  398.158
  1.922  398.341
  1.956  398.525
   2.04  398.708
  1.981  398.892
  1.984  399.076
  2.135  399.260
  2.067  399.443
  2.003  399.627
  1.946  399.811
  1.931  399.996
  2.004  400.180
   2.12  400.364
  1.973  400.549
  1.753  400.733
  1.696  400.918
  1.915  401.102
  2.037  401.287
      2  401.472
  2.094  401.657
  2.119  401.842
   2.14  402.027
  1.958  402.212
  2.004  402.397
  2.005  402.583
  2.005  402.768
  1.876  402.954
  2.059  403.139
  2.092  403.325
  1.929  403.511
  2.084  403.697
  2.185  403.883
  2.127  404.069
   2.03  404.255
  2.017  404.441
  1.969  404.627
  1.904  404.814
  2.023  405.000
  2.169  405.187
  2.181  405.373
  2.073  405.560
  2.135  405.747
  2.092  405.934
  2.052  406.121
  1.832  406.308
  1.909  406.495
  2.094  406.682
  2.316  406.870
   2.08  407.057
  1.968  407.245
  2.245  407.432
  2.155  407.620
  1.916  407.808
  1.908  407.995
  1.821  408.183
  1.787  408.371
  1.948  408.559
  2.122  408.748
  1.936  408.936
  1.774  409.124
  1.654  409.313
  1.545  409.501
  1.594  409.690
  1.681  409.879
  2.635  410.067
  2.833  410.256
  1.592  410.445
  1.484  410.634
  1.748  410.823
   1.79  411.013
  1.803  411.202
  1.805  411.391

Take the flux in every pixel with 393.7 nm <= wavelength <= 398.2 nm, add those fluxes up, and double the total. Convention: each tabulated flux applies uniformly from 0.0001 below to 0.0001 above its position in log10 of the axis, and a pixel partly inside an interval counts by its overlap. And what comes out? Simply 93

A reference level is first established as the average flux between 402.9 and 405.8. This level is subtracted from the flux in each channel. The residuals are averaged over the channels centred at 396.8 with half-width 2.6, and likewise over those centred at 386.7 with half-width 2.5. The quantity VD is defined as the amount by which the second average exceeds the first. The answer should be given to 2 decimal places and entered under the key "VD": 0.07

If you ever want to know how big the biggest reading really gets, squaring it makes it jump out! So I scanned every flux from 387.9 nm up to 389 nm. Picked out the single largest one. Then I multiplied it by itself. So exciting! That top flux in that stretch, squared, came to 6.74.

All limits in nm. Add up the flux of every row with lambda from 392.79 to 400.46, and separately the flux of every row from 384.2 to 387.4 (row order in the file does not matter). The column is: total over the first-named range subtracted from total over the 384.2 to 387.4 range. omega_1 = -43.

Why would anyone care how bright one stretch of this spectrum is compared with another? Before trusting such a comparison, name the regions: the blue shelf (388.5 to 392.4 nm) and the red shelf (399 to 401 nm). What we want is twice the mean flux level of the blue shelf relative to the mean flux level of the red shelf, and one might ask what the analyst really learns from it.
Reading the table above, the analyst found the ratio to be 1.96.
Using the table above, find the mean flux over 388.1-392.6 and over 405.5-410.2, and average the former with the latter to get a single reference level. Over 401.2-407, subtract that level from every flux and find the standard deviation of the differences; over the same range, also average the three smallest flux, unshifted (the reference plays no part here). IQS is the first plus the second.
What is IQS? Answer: 1.97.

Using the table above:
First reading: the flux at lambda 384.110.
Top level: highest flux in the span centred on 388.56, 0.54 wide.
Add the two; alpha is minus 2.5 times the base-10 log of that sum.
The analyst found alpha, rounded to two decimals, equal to -1.45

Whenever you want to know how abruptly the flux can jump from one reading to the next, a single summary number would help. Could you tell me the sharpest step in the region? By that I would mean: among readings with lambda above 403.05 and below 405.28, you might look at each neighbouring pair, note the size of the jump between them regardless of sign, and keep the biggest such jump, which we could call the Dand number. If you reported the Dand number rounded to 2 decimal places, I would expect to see 0.16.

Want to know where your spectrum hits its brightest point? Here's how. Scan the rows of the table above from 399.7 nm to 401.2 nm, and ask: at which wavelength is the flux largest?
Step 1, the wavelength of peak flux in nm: 400.364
